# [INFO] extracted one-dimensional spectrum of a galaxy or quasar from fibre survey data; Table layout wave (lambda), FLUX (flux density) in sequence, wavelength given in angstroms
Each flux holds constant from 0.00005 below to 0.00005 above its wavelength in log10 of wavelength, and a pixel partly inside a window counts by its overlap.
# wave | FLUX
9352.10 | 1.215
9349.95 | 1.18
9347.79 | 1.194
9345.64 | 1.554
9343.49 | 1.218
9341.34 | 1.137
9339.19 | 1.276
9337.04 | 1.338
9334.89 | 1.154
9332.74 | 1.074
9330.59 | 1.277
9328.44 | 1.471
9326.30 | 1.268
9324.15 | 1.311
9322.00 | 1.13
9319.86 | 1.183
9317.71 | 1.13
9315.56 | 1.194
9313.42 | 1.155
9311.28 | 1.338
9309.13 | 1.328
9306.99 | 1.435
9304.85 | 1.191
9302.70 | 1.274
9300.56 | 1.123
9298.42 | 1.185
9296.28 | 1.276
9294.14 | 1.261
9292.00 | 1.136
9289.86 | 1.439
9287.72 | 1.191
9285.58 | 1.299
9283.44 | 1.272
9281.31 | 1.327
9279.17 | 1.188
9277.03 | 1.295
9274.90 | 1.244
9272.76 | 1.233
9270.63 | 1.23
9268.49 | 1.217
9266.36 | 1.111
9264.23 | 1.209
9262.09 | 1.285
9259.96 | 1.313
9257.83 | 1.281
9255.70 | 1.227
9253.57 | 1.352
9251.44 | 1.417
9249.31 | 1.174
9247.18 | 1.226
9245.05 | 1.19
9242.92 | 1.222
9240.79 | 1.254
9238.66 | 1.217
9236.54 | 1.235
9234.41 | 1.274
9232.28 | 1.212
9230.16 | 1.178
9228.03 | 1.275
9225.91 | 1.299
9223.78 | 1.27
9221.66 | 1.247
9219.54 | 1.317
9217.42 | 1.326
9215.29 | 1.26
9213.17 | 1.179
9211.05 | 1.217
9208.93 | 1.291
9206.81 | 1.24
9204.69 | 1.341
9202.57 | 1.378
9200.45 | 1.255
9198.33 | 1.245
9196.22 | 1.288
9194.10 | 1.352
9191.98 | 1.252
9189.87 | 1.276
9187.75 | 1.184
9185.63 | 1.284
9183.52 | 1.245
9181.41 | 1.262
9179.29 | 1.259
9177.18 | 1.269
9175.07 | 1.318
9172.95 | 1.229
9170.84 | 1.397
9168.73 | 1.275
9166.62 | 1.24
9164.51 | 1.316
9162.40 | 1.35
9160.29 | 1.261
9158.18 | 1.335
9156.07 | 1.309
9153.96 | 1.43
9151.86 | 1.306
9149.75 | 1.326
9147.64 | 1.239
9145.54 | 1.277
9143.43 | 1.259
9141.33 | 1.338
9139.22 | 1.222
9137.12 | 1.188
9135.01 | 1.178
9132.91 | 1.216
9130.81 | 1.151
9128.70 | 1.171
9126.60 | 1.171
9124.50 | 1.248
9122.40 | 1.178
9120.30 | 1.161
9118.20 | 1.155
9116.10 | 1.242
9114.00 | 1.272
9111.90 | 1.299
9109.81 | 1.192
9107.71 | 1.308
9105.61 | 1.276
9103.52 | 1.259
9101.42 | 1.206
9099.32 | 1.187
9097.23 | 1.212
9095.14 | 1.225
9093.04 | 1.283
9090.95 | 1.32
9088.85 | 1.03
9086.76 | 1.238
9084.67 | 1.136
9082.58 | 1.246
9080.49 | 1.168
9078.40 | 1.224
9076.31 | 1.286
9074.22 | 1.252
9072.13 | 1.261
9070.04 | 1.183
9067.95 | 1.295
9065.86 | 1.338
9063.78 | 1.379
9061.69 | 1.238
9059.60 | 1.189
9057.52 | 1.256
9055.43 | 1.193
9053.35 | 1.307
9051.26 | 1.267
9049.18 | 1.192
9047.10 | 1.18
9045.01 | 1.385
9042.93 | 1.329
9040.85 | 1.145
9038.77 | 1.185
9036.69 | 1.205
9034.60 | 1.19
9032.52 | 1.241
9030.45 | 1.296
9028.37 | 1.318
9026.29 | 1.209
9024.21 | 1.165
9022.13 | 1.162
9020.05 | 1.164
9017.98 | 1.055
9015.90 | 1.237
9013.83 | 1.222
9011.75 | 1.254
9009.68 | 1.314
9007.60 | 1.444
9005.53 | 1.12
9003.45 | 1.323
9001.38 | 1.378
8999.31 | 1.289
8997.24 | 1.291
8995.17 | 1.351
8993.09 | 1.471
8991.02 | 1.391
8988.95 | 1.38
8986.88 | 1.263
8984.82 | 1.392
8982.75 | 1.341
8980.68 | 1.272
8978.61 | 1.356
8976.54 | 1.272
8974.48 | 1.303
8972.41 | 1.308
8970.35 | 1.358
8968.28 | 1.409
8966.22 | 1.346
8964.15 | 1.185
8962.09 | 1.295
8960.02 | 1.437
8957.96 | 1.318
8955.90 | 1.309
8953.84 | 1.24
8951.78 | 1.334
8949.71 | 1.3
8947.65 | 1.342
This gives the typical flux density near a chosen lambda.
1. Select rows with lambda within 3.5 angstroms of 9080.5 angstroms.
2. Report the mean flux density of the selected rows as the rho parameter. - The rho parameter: 1.21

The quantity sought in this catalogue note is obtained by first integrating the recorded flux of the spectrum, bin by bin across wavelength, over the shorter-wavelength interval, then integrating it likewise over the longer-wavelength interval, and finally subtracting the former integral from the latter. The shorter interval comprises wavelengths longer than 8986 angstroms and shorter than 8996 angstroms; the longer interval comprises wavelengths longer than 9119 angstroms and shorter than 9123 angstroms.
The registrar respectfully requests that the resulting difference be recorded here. -9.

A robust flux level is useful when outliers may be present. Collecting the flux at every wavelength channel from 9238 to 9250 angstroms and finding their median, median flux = 1.22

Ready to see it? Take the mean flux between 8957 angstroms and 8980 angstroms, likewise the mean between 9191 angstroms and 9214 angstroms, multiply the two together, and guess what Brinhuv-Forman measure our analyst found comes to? 1.69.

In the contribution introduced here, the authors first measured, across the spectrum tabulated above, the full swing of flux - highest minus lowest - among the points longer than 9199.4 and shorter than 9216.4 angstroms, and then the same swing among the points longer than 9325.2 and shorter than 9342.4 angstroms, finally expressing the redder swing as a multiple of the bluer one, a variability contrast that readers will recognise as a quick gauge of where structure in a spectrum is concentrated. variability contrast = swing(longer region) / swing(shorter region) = 2.0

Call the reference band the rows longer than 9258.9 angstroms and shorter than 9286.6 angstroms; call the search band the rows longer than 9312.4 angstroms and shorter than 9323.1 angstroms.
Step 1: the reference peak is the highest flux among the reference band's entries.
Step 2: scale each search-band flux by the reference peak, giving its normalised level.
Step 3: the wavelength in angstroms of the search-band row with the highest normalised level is 9315.56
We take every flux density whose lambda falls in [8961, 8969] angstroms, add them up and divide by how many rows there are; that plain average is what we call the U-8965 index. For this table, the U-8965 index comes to 1.31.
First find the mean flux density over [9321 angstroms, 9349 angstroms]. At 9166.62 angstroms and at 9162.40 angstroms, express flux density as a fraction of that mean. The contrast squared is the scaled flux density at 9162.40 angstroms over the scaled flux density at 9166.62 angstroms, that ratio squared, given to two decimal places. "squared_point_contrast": 1.19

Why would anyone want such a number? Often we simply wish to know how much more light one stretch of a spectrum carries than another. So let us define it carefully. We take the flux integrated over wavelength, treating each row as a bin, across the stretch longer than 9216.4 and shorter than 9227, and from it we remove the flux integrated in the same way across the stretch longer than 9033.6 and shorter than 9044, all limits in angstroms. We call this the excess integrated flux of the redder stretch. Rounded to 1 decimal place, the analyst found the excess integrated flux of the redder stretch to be 1.1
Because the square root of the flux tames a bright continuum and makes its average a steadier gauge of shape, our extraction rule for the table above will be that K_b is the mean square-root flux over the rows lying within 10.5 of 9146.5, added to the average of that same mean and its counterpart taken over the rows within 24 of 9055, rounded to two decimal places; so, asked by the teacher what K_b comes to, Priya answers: 2.26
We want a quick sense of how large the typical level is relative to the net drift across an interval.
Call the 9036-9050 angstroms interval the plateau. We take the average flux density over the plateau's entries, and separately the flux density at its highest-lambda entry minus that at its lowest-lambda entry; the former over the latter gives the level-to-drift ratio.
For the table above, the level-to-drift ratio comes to -95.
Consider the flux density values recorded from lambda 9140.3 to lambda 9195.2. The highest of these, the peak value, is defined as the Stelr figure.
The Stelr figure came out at 1.43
